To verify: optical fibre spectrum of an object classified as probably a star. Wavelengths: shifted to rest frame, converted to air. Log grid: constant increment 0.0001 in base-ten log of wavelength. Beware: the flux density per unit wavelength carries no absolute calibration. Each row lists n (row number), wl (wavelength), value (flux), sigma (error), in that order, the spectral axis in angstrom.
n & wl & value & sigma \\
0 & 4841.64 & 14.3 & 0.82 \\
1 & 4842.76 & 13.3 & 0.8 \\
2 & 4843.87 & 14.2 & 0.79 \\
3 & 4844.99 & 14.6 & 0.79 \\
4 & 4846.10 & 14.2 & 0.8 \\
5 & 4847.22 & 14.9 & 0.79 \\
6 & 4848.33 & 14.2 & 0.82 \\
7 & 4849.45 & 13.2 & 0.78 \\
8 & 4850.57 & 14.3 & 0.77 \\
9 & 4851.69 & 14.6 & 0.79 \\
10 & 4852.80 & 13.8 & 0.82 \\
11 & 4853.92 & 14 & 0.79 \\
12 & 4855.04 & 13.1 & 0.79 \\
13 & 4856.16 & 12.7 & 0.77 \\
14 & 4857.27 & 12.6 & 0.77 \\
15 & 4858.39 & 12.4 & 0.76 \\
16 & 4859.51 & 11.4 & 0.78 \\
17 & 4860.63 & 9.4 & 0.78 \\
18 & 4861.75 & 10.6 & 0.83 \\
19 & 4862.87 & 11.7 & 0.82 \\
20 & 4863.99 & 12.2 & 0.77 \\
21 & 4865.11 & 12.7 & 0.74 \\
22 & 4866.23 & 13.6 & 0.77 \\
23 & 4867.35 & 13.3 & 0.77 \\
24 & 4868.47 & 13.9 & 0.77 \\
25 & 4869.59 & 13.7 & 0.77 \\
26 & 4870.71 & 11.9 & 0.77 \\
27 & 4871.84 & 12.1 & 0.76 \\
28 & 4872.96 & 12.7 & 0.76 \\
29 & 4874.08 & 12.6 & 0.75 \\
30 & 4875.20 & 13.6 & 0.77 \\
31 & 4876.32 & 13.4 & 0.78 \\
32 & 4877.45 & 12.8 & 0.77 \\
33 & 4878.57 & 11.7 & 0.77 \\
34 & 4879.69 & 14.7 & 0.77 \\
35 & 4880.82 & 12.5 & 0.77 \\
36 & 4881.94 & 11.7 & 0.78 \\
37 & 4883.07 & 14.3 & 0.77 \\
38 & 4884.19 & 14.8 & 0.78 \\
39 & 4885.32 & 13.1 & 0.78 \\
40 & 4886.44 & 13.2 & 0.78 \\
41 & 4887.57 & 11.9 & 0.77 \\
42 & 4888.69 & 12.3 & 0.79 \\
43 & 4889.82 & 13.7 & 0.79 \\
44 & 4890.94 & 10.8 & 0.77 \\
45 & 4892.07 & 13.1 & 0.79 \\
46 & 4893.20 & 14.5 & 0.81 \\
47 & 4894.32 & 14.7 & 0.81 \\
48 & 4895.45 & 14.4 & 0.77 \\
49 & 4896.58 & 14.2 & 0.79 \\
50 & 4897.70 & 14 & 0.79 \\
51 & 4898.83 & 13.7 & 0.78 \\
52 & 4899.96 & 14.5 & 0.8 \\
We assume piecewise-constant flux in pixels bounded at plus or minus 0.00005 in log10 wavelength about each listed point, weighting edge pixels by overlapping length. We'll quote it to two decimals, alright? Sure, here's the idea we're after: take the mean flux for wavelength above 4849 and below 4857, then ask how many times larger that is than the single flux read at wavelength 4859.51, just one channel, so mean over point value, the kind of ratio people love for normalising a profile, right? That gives 1.20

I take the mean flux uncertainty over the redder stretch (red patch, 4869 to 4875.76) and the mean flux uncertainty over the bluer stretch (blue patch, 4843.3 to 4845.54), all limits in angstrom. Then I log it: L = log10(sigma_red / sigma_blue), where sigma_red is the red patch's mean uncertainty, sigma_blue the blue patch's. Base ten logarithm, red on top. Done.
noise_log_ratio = -0.015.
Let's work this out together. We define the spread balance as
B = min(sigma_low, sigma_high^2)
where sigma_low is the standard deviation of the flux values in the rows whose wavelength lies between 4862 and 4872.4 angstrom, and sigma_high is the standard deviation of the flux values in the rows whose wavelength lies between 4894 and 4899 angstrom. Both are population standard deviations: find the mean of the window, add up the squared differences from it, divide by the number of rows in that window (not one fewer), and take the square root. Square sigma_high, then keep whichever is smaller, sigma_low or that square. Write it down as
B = 0.1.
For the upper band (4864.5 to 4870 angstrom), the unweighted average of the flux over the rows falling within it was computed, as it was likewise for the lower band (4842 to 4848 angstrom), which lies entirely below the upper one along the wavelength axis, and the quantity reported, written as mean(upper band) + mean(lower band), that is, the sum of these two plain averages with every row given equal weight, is 27.7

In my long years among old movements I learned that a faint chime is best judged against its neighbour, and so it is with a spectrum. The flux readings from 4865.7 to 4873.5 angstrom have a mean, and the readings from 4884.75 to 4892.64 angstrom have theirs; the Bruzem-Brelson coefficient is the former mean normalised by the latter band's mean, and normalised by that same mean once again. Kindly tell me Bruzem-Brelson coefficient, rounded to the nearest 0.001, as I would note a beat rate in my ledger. 0.082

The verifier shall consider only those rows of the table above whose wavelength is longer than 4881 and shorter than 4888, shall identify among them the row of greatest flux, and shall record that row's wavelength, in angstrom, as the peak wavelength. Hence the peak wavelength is 4884.19 angstrom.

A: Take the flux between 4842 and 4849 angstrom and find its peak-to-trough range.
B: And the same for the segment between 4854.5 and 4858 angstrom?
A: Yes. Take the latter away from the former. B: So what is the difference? 1.1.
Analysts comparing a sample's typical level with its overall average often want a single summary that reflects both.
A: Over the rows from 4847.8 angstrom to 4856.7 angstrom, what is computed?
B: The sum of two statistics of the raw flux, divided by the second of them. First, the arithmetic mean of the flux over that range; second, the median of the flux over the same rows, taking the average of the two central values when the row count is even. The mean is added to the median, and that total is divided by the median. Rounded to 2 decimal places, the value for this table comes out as 1.99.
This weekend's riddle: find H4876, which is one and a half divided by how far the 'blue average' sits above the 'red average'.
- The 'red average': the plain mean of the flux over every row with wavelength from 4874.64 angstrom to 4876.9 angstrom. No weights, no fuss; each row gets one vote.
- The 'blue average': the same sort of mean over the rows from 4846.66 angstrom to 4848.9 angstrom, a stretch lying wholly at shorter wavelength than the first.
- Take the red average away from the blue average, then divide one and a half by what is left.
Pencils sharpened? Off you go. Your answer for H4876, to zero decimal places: 1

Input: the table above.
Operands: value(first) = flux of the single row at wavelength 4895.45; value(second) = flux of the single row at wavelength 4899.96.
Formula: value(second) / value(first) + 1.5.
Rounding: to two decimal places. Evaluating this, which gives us 2.51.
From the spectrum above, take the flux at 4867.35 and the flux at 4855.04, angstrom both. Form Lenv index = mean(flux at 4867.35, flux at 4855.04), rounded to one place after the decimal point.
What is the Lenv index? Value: 13.2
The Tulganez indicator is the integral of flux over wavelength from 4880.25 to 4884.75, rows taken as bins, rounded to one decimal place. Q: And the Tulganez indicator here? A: 59.9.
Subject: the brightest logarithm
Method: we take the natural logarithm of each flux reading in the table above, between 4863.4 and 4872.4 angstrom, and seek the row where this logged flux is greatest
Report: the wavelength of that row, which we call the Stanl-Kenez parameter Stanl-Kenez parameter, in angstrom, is 4868.47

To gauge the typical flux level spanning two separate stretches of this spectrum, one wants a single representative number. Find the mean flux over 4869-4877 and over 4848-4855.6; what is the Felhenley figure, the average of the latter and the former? 13.4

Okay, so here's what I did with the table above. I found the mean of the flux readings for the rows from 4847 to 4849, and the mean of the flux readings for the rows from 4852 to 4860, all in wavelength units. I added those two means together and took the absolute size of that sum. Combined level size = 27.4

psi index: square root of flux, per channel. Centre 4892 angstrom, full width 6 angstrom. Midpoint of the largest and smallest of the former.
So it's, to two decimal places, 3.56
